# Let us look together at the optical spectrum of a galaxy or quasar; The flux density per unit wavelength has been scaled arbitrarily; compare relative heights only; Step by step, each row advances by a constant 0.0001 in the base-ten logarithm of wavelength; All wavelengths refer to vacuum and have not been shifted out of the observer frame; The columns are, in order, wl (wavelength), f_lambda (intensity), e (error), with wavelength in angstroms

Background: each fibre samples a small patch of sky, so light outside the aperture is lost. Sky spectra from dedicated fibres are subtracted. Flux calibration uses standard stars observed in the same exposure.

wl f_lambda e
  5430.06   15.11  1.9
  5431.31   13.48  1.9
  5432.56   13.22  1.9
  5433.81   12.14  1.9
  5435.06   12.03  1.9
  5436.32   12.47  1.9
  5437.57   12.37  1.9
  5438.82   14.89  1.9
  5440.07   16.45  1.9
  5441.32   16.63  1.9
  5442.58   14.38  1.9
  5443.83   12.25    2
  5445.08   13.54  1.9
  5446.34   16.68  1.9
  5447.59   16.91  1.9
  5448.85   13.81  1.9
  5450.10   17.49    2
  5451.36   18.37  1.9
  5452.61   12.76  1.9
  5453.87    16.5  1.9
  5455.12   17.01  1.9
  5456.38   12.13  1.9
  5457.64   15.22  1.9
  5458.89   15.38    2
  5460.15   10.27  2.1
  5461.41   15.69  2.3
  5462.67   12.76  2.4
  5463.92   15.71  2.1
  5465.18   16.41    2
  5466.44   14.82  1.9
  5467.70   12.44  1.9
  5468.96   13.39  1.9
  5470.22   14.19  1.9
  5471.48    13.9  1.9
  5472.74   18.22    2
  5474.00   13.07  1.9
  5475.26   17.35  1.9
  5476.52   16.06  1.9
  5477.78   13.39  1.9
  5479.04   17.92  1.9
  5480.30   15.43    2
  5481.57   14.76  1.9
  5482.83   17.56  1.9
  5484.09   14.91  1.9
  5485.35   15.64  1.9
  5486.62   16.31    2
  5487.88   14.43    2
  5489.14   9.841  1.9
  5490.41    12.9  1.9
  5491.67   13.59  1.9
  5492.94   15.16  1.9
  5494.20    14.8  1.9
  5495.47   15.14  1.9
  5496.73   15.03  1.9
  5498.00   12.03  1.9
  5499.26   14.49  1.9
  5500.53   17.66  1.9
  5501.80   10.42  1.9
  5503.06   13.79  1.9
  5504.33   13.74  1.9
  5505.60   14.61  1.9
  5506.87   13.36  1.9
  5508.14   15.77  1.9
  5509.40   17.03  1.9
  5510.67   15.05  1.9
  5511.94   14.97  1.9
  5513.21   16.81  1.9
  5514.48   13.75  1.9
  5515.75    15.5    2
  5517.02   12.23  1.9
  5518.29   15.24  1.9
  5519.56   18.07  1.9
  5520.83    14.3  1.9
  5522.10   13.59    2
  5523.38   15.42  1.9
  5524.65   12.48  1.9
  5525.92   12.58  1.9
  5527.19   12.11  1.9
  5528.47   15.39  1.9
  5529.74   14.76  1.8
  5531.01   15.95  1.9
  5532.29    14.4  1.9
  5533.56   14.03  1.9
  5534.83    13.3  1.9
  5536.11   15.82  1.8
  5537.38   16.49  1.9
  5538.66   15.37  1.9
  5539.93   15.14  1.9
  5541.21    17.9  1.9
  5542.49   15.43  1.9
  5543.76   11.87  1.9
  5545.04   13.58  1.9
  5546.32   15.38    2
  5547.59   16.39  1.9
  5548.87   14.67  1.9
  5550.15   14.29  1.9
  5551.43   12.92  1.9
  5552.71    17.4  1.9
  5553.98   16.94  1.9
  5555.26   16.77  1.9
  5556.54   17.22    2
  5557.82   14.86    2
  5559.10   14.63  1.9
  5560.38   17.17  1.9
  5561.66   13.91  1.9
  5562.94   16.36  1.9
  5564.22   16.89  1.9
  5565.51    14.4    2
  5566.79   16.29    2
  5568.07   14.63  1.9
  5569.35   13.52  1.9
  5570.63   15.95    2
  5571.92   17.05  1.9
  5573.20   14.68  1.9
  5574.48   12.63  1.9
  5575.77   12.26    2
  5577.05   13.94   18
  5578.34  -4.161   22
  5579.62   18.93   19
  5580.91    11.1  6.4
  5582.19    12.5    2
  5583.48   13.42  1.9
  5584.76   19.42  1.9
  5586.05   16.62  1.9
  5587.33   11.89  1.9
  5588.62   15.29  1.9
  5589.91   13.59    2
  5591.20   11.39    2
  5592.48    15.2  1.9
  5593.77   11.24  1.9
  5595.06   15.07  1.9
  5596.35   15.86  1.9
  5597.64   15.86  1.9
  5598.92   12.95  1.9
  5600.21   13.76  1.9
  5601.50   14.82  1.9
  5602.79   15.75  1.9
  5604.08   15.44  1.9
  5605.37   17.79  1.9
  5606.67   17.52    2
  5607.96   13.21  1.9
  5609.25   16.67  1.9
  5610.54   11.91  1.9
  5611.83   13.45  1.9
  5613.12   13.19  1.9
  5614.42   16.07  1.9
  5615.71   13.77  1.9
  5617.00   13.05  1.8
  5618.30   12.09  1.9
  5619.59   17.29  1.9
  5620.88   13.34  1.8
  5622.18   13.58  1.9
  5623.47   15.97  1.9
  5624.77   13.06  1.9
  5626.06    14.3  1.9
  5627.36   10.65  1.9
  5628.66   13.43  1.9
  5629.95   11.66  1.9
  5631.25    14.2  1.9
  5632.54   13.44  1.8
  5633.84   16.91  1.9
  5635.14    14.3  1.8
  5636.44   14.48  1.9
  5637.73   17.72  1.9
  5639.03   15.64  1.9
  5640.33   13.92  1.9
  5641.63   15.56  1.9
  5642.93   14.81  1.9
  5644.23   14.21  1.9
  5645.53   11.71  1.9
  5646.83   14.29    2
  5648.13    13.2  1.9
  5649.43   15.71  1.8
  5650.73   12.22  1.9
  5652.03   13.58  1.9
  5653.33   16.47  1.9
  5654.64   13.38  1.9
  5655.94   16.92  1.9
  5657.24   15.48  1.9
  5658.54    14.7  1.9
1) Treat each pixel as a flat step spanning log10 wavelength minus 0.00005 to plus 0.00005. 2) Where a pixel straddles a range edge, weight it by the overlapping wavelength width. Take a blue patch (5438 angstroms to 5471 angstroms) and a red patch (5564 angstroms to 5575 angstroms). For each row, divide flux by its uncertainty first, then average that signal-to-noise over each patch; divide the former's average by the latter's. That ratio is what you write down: 0.97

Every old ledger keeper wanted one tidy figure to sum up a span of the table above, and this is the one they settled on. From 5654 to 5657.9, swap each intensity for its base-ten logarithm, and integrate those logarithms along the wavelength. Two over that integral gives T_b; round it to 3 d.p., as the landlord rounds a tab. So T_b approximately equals 0.433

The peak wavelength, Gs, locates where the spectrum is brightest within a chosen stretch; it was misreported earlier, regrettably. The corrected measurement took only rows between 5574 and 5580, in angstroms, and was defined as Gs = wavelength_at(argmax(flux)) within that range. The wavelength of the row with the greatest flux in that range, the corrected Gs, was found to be 5579.62 angstroms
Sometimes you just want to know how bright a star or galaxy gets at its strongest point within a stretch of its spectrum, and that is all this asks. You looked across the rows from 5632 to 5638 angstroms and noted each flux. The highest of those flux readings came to 17.72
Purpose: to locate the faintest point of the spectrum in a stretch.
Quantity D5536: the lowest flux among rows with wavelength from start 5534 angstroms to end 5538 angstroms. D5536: 13.3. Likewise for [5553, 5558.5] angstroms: 14.86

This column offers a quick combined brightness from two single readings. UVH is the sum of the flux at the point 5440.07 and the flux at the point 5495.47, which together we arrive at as 31.6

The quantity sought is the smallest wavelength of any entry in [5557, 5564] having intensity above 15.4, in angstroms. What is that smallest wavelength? 5560.38 angstroms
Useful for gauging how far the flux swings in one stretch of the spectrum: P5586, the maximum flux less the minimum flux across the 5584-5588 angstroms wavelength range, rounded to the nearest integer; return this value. 8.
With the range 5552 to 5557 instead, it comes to 1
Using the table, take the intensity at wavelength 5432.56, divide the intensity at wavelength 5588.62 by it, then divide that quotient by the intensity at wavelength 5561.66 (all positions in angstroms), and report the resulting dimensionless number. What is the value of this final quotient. 0.083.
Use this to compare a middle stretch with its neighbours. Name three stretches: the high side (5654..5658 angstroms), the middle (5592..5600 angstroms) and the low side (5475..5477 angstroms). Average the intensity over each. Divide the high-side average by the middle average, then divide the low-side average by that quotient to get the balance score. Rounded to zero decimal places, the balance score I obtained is 16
